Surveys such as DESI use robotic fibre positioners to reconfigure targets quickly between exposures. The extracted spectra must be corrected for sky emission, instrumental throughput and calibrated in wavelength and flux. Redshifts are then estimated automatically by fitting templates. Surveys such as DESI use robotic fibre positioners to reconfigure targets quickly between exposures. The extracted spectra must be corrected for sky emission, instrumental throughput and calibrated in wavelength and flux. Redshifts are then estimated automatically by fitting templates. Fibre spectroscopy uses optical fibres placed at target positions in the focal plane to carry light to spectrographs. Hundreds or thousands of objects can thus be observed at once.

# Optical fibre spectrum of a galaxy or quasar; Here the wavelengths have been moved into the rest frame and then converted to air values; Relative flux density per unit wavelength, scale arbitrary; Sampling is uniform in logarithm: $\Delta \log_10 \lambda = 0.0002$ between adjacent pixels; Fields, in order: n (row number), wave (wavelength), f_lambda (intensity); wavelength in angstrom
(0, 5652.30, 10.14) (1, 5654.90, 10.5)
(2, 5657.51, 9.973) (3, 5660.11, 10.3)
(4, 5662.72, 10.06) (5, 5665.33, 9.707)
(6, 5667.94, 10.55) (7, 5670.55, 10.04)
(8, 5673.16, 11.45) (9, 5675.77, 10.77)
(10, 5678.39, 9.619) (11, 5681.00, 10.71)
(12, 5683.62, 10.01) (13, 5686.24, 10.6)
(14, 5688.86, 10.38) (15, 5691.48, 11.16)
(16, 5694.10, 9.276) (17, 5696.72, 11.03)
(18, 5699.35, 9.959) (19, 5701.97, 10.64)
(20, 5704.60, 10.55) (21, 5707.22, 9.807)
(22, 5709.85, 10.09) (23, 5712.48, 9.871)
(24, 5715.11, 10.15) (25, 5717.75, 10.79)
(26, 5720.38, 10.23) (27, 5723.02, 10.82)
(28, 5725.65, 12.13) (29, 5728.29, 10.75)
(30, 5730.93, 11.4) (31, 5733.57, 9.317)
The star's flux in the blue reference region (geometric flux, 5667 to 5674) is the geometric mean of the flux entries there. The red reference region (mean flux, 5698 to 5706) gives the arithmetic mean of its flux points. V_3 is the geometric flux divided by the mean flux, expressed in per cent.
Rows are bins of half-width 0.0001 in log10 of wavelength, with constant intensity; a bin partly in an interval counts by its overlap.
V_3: 103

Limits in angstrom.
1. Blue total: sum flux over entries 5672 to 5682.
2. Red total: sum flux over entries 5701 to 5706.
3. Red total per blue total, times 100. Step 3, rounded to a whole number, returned 50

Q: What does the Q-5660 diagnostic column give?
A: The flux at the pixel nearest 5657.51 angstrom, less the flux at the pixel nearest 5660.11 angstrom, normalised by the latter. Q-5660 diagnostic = -0.032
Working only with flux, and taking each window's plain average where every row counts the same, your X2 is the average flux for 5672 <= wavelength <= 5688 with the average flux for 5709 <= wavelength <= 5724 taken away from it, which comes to 0.20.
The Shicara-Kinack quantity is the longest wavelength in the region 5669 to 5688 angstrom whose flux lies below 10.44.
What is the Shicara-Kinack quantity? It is 5683.62 angstrom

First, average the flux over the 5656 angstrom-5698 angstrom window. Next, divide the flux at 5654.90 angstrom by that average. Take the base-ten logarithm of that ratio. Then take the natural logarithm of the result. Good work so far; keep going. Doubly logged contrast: -5.1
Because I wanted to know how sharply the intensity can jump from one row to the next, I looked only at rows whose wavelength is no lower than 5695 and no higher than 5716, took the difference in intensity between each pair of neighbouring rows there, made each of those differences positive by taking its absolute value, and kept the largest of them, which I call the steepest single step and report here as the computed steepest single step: 1.1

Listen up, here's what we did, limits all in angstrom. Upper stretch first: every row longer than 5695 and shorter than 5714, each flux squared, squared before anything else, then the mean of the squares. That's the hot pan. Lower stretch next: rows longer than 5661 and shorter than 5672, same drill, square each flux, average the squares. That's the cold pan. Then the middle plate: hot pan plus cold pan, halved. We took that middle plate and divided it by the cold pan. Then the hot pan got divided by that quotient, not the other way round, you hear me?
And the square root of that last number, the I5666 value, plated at 10.19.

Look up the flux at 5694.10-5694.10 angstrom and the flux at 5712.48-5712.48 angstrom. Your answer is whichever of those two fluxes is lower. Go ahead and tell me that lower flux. 9.3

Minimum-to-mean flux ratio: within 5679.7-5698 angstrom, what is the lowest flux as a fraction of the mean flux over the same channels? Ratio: 0.89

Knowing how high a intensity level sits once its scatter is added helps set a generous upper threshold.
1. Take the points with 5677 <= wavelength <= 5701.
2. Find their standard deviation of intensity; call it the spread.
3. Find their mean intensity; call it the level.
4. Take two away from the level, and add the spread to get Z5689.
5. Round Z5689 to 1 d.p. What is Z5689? 8.9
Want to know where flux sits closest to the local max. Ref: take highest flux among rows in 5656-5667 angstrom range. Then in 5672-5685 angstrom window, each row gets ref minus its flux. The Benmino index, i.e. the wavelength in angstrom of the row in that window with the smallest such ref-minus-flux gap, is 5673.16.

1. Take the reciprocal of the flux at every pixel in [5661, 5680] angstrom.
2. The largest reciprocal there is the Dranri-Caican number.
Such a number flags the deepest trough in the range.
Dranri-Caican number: 0.104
